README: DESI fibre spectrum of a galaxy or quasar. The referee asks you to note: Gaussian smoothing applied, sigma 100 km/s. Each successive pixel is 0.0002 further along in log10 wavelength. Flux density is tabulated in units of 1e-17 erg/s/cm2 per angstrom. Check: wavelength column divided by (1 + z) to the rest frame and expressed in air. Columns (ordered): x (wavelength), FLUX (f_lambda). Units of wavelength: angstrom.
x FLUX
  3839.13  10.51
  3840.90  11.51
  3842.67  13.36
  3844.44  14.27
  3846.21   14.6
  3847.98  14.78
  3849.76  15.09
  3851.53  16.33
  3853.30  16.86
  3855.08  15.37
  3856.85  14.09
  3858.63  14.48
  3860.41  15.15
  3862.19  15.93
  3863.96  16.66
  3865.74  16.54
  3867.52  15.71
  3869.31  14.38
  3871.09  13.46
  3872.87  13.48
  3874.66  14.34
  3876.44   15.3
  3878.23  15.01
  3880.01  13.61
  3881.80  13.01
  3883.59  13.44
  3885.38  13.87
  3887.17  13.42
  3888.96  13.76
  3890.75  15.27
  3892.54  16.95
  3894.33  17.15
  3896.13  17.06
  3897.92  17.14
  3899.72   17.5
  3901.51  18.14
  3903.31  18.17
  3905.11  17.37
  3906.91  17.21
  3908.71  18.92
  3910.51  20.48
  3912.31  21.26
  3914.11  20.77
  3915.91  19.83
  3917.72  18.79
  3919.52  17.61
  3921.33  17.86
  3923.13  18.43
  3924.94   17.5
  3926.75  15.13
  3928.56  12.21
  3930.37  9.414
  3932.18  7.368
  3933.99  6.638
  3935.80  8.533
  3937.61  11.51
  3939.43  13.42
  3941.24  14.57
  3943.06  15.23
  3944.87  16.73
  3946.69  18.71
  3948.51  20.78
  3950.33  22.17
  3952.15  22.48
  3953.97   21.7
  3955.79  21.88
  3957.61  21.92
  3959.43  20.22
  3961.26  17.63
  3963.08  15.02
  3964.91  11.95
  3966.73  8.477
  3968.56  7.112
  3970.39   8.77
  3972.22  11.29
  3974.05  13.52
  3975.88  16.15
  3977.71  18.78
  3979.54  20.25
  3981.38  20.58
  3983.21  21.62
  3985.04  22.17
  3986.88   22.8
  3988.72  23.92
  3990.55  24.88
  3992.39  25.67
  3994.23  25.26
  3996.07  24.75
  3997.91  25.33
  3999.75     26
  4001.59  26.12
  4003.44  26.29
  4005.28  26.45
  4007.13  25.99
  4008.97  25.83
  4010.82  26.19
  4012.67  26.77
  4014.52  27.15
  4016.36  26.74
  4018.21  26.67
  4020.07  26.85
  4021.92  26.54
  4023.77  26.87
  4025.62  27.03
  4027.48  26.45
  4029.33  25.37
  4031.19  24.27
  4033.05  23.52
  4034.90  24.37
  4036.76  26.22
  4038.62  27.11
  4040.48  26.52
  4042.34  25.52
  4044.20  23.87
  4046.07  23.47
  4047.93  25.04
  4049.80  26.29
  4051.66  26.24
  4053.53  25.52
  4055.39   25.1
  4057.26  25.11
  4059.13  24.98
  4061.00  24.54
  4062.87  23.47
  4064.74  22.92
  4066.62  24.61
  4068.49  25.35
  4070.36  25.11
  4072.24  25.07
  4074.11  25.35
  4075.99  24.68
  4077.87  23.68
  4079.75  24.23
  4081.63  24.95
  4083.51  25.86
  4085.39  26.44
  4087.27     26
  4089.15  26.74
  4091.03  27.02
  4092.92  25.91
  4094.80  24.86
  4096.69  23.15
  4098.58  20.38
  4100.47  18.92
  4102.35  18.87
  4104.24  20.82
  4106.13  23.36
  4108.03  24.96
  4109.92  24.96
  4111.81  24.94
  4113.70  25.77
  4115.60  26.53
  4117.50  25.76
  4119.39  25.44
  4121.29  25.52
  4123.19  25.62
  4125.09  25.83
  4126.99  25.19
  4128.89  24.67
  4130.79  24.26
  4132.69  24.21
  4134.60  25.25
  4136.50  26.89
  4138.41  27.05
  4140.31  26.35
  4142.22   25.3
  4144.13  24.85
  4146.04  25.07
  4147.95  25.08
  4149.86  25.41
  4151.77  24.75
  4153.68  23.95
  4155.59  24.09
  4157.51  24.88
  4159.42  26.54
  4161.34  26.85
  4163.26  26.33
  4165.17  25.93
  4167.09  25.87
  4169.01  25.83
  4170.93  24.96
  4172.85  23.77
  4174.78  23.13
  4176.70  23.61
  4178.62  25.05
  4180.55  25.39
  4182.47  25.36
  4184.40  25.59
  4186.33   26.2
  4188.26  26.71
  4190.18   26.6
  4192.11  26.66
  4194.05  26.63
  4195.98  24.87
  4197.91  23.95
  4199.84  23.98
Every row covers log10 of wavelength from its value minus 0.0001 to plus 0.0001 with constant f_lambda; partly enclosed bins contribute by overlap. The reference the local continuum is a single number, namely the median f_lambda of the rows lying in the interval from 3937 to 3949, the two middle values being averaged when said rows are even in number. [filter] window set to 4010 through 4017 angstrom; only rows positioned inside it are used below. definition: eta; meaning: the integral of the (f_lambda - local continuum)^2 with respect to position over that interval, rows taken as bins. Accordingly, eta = 926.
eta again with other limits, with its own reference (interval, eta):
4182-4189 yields 810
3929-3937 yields 397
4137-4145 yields 926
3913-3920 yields 132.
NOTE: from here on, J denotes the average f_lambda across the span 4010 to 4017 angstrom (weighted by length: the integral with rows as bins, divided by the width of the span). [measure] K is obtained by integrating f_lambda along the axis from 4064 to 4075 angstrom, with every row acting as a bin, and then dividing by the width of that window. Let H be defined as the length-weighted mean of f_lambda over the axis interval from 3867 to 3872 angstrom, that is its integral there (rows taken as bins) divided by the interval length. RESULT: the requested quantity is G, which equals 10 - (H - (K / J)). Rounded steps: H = 14.4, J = 27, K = 24.8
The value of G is -3.5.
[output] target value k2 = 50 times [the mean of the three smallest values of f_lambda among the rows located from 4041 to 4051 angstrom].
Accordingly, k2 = 1206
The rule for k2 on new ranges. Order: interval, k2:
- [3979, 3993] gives 1041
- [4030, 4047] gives 1181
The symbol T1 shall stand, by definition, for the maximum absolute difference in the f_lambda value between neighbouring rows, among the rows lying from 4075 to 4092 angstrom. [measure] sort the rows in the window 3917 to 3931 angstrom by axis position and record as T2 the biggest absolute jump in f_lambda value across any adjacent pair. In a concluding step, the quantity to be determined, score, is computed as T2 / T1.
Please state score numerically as 2.9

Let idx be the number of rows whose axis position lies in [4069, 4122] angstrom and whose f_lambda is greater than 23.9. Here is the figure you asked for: 21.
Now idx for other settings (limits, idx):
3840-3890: 0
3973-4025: 20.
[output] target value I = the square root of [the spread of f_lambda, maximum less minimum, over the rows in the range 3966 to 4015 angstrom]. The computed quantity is 4.48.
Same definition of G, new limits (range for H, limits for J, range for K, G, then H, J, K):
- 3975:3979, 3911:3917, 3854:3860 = -7.0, 17.8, 21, 14.7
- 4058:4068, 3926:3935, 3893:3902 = -12.4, 24.2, 10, 17.3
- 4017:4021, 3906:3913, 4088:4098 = -15.4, 26.7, 19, 25.4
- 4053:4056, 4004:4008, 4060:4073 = -14.4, 25.4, 26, 24.4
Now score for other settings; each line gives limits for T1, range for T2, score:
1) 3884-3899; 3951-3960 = 1.0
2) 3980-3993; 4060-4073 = 1.5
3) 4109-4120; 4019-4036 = 1.3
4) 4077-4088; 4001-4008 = 0.5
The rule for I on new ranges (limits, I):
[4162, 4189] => 1.89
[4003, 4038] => 1.91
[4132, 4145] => 1.69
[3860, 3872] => 1.79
